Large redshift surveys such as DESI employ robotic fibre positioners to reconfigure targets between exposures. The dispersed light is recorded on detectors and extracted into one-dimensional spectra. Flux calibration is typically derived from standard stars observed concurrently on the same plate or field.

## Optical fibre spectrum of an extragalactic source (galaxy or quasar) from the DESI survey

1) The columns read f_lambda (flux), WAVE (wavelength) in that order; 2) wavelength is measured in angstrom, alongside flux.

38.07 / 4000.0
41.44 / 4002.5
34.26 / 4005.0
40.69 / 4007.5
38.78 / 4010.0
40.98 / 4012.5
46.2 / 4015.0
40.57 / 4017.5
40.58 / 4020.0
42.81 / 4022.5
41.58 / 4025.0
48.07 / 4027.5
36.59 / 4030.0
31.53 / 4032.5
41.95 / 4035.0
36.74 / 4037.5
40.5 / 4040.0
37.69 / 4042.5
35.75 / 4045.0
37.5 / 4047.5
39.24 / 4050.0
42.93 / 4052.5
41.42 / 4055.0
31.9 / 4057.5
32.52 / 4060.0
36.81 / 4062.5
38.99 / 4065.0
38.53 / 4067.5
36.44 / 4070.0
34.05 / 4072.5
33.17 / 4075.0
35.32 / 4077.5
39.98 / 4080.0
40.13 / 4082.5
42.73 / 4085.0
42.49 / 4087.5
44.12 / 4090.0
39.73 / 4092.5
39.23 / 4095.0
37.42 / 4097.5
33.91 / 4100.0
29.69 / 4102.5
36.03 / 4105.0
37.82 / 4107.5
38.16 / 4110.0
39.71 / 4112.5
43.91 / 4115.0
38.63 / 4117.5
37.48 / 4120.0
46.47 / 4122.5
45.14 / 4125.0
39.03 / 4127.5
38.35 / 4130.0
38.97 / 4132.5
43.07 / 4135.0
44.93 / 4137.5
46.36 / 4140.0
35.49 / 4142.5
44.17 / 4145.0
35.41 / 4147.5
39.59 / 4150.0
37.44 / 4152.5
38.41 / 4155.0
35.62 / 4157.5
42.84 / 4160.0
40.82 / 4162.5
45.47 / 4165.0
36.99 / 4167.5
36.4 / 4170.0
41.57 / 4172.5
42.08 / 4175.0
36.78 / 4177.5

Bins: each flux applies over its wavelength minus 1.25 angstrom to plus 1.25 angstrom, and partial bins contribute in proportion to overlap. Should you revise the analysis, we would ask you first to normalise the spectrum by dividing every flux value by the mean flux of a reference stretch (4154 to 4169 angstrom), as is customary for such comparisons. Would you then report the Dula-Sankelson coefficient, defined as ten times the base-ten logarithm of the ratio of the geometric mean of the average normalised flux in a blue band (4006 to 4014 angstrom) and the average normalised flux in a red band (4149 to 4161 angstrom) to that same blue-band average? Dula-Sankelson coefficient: -0.08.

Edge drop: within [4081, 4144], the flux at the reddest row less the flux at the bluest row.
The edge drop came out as -4.6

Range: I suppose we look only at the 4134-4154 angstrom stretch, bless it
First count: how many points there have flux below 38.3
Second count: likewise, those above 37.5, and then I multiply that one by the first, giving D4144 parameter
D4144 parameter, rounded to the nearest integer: 15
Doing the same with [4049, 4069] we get 15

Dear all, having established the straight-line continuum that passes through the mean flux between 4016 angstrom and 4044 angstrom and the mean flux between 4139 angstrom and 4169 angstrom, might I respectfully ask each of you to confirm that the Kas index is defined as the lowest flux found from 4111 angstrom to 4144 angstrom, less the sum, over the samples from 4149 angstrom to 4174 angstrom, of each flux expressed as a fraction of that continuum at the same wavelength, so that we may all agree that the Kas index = 26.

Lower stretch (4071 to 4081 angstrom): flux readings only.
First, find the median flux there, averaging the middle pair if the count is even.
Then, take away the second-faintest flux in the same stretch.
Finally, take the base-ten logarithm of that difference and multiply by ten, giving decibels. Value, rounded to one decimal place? -2.0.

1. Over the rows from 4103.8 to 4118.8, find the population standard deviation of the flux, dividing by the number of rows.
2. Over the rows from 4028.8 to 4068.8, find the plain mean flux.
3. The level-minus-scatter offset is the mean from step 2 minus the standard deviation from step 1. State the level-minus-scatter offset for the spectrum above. 35.1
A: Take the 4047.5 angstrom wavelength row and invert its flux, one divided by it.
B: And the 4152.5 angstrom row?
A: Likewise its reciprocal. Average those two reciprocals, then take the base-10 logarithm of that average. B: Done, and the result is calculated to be -1.57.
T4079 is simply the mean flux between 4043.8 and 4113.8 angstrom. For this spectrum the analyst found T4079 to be 37.7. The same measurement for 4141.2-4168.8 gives 39.3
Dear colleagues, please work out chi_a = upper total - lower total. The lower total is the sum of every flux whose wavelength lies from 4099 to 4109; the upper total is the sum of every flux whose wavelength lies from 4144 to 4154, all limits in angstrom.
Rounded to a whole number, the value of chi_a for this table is 19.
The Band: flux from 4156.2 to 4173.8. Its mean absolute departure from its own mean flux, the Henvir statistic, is 3.1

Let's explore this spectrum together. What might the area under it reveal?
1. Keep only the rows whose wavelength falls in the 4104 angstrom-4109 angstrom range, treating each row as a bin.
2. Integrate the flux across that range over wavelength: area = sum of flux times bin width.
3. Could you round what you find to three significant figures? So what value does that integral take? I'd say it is 185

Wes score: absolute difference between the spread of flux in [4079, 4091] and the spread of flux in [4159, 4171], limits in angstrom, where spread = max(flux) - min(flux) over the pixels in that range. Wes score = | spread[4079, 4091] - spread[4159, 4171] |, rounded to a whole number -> 5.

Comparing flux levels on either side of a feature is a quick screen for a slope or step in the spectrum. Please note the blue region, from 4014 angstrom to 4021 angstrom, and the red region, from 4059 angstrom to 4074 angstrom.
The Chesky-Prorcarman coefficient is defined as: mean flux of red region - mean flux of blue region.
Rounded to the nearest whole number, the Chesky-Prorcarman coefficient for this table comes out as -6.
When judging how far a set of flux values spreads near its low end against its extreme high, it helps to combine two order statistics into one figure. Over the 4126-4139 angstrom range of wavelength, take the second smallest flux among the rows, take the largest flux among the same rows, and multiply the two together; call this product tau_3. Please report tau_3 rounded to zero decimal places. 1751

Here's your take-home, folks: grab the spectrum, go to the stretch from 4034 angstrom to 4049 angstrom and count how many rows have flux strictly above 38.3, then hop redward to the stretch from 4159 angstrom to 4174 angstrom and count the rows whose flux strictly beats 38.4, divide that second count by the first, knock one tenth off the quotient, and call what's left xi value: 1.9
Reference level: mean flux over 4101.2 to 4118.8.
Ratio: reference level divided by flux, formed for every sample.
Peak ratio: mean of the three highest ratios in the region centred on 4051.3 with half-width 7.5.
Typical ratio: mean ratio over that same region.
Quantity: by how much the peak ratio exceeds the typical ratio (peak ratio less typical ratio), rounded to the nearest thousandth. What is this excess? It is 0.082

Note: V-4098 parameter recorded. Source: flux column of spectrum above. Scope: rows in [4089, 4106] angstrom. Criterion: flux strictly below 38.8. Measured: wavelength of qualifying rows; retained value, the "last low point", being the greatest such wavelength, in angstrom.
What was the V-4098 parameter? 4105.0 angstrom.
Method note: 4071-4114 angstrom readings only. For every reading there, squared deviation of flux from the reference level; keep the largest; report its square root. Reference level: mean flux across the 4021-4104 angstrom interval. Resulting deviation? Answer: 8.5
